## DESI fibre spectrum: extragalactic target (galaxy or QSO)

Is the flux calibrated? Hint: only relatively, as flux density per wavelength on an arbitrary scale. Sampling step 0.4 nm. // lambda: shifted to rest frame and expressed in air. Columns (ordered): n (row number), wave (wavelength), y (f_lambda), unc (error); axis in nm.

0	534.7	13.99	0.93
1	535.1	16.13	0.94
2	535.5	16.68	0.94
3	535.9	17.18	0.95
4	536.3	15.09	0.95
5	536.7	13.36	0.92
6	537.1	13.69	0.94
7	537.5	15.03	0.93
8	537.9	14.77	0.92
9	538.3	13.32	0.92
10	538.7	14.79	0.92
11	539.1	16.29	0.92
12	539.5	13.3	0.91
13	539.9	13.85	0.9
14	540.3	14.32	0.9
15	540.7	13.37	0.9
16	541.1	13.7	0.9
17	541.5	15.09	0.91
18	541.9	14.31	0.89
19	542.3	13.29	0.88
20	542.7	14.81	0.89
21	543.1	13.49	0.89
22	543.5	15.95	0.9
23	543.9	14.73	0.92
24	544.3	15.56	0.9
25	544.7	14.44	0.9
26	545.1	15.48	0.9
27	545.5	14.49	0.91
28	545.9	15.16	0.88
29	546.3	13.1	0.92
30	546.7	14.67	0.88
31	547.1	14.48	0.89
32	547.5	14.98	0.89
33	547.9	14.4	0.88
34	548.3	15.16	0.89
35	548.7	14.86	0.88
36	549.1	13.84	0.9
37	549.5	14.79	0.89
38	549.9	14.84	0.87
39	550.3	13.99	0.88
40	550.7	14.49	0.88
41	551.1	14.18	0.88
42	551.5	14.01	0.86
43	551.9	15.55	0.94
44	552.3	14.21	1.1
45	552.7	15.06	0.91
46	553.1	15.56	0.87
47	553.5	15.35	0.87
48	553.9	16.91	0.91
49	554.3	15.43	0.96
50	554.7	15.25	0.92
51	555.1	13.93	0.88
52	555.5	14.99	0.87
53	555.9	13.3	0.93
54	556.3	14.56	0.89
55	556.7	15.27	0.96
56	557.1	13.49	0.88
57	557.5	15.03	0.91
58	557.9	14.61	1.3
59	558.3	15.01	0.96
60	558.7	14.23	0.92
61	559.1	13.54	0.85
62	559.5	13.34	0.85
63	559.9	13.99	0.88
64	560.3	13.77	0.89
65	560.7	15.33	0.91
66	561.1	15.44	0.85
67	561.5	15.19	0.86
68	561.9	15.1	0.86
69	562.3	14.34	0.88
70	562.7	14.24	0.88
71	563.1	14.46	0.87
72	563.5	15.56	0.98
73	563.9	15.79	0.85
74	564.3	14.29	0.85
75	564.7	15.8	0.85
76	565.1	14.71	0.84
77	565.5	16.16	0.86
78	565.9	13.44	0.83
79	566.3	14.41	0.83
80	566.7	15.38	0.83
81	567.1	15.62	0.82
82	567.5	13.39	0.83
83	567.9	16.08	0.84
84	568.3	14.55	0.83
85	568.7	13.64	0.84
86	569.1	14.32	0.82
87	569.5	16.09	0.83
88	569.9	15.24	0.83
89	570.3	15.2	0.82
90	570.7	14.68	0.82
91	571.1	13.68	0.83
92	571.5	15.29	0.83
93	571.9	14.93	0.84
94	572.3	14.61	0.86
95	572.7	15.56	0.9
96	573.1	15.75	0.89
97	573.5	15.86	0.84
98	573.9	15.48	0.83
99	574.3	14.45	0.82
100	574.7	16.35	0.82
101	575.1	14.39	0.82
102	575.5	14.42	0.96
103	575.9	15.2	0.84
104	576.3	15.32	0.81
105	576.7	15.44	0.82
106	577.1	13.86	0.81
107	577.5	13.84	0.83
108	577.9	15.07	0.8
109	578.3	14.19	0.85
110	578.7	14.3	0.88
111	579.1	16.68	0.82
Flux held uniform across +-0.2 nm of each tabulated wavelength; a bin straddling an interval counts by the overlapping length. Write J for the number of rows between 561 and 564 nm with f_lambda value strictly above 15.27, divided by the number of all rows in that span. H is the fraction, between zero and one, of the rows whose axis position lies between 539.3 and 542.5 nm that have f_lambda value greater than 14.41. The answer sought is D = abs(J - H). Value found 0.25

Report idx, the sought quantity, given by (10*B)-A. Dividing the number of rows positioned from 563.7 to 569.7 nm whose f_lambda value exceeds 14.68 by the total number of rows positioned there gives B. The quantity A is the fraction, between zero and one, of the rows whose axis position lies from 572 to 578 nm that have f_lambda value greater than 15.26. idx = 4.9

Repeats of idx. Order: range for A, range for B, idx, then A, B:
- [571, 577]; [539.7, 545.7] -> 3.5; 0.53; 0.40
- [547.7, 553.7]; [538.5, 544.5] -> 4.5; 0.20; 0.47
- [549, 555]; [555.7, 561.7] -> 3.7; 0.33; 0.40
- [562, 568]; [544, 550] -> 4.9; 0.47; 0.53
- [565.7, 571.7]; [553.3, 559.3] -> 5.0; 0.33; 0.53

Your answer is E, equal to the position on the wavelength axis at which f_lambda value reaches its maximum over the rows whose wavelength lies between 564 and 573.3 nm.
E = 565.5 nm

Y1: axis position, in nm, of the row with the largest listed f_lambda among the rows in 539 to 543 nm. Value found 539.1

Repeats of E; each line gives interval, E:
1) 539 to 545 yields 539.1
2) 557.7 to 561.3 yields 561.1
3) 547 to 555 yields 553.9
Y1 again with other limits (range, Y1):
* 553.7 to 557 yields 553.9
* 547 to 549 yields 548.3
